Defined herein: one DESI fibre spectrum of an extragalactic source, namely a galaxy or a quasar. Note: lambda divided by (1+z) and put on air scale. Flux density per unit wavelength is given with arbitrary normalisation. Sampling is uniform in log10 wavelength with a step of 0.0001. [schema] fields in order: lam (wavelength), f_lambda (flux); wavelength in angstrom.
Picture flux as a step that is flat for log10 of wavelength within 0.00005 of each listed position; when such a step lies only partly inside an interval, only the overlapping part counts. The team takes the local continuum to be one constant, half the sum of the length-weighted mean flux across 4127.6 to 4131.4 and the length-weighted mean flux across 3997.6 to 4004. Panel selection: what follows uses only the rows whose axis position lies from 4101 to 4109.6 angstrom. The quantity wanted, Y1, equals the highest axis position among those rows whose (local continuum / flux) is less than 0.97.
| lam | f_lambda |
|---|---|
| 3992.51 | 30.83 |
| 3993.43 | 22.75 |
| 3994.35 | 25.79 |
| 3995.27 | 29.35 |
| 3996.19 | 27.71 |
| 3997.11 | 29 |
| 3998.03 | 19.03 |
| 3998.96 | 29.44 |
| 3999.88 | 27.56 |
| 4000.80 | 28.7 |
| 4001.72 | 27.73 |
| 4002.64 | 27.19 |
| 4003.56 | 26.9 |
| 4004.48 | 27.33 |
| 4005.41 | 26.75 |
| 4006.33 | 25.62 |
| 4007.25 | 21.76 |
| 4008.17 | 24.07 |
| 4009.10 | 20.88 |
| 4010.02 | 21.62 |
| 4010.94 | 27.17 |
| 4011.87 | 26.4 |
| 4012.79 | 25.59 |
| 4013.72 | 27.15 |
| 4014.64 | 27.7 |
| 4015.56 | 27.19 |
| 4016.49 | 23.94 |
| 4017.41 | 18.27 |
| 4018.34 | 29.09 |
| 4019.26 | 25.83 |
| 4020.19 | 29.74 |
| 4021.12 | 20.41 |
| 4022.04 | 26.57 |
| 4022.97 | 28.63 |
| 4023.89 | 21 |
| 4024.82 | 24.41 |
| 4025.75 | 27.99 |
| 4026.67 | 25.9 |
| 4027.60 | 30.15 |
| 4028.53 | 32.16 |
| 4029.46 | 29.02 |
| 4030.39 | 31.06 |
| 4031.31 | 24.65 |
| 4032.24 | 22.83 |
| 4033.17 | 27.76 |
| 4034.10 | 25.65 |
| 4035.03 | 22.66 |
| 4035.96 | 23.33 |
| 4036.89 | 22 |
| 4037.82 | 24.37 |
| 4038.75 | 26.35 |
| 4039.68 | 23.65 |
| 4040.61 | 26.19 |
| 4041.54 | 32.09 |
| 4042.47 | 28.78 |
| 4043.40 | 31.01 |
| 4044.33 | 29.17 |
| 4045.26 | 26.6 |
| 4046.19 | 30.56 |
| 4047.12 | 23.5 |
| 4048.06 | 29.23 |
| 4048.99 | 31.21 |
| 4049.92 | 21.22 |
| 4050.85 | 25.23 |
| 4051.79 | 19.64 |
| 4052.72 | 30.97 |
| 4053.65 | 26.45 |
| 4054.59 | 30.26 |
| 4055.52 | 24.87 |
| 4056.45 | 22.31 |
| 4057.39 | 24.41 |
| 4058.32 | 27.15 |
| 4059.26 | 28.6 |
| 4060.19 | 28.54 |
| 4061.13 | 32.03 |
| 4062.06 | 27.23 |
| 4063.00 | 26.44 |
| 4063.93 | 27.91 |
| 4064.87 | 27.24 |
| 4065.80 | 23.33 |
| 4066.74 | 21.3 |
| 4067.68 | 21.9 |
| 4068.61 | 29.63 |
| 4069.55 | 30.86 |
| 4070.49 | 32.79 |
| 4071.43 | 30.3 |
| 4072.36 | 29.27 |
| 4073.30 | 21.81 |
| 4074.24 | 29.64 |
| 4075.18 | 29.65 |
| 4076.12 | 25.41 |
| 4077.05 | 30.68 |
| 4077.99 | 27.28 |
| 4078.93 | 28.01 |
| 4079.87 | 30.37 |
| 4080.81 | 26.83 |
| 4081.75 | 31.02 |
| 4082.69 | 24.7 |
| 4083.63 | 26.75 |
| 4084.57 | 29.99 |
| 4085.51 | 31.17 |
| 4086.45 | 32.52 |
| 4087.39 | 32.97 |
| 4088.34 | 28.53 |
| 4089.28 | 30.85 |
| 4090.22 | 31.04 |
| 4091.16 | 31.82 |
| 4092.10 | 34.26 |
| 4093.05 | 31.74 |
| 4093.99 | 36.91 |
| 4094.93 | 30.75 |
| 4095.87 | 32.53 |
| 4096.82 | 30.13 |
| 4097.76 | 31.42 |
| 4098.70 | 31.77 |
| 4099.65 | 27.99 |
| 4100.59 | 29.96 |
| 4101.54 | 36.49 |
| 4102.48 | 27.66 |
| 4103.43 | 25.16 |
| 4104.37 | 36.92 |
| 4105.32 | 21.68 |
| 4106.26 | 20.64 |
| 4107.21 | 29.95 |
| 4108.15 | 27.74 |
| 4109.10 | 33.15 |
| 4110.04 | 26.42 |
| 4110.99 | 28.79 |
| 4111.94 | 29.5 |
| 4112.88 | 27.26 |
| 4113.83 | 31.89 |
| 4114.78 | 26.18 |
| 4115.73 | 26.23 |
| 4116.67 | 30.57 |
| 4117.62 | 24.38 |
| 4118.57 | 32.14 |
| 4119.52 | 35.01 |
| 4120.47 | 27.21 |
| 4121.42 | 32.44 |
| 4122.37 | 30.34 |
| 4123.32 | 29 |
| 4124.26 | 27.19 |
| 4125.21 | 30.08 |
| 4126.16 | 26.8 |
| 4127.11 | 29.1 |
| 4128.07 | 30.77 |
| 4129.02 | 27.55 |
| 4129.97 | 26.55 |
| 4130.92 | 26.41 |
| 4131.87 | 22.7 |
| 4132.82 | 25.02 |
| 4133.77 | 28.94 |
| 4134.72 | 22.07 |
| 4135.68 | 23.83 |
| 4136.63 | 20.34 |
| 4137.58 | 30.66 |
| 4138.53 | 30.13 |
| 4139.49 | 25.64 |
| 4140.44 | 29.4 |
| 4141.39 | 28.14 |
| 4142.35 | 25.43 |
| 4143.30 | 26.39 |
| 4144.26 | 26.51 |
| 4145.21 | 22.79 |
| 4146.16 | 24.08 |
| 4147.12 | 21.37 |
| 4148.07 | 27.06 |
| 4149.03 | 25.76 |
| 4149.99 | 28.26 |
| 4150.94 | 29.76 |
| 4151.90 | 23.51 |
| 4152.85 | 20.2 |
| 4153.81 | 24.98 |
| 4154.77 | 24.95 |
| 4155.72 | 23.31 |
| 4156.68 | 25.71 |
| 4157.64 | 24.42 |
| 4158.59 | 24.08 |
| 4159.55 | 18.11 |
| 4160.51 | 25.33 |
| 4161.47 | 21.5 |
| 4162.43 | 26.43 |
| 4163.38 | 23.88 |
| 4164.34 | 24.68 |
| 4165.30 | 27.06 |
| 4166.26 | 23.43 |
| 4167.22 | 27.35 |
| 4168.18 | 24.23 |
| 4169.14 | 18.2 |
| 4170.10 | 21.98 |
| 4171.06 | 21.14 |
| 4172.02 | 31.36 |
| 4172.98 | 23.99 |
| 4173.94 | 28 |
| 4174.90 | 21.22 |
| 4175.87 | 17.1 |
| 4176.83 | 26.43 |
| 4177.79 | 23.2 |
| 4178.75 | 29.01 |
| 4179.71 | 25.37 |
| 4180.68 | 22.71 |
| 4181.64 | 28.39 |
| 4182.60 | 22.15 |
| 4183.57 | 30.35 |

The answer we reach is 4109.10 angstrom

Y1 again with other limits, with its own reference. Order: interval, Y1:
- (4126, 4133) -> 4128.07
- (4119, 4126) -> 4125.21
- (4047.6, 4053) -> 4052.72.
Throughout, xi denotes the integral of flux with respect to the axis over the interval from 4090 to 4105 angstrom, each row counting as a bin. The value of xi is 473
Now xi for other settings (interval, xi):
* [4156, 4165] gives 215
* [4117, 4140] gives 637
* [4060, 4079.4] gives 537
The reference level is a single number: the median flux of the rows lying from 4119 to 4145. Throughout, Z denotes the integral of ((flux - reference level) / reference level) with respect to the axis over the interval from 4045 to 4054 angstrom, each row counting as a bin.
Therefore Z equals -0.2 angstrom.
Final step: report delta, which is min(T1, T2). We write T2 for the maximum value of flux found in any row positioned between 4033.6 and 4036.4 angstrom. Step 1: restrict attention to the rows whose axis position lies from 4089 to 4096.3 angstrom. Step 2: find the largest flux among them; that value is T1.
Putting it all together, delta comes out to 26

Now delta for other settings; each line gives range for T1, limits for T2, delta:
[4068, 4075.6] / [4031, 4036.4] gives 28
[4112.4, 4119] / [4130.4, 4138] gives 31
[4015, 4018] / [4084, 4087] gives 27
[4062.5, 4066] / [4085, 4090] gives 28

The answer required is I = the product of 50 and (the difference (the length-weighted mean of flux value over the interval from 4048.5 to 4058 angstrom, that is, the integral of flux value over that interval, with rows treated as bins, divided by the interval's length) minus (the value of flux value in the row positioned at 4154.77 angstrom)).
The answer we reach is 38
